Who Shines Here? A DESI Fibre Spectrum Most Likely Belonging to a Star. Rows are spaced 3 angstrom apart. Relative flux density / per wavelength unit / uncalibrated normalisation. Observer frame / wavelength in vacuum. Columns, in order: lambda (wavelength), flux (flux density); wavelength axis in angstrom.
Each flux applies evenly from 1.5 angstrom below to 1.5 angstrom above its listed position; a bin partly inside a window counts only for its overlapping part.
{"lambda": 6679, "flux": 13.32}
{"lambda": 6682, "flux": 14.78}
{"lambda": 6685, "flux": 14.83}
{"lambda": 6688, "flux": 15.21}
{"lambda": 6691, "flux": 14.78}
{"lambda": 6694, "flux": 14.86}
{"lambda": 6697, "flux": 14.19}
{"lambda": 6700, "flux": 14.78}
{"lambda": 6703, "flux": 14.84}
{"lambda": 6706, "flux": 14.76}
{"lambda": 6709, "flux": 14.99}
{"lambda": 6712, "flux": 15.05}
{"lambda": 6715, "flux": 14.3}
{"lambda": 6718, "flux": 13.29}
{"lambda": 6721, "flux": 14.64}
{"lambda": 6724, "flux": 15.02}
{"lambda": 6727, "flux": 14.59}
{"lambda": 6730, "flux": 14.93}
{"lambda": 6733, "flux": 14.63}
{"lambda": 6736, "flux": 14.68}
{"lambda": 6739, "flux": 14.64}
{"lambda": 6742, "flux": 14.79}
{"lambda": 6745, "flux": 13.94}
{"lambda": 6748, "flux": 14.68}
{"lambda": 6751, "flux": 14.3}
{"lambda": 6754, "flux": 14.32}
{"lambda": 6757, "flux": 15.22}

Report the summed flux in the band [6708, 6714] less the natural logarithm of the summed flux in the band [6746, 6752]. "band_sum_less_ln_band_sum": 26.7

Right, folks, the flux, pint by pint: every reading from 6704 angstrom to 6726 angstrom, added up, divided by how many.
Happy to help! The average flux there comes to 14.58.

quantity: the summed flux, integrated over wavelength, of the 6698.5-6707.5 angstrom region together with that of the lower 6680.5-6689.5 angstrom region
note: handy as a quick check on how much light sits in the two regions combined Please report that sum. 268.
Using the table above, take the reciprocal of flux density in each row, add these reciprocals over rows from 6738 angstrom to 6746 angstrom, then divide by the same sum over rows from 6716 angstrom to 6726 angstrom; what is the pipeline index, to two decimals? 0.99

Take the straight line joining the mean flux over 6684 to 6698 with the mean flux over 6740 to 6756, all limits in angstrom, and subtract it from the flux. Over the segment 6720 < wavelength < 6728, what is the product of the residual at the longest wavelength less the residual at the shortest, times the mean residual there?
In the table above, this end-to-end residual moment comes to -0.002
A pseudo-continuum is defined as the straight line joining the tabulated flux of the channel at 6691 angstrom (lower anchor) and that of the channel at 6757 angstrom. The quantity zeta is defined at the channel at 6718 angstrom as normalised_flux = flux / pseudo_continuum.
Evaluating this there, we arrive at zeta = 0.89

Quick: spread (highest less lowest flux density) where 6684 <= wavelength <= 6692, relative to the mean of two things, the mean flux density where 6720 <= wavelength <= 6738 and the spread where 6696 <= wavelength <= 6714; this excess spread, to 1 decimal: -7.4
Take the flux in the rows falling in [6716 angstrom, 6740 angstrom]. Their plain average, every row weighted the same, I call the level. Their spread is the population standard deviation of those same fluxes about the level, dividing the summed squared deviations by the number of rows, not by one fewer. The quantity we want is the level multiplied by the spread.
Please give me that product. 7.3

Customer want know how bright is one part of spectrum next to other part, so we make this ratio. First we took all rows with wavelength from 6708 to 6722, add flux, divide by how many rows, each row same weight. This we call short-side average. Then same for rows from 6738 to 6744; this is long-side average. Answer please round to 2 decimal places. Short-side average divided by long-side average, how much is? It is 0.98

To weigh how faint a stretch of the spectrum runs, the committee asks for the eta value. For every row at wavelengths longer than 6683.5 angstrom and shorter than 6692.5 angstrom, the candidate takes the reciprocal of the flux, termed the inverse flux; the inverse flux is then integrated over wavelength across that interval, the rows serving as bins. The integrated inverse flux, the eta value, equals 0.603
